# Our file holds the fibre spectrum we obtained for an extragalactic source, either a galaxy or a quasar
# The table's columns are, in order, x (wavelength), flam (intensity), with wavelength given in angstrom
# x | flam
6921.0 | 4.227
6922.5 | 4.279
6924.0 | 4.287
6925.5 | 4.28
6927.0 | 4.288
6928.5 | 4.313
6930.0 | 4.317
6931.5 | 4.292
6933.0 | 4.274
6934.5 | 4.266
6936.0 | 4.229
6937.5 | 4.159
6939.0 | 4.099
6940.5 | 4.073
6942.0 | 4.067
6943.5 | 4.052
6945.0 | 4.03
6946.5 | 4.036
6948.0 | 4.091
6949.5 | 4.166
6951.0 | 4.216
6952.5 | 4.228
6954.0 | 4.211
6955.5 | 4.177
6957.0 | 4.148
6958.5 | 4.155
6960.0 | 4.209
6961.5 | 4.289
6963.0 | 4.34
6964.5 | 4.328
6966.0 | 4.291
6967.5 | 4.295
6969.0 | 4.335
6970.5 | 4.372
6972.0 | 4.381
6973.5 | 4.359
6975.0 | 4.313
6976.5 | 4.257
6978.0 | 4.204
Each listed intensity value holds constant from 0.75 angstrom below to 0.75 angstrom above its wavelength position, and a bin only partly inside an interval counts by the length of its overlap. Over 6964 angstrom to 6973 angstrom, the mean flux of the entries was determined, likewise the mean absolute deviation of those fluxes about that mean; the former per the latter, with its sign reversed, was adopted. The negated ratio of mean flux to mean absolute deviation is -149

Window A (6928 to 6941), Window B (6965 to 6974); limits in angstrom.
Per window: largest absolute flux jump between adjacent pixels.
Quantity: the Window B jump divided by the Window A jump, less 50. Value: -49.4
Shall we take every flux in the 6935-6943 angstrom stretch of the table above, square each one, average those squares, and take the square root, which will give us 4.13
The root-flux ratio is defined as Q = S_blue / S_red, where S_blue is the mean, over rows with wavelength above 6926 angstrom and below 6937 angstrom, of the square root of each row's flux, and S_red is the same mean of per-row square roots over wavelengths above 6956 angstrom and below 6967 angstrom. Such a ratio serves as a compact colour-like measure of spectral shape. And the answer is 1.00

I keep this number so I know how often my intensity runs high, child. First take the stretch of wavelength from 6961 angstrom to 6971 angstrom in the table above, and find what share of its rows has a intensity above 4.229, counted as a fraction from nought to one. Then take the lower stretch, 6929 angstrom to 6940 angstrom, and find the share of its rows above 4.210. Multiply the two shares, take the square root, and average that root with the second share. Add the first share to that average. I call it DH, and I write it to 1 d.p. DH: 1.8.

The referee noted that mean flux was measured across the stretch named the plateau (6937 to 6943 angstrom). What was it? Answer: 4.10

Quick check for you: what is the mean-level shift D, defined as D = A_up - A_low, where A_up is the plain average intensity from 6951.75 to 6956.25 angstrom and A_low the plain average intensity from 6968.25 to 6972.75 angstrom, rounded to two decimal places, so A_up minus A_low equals -0.16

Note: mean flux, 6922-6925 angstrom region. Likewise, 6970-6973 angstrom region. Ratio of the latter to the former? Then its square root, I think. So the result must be 1.01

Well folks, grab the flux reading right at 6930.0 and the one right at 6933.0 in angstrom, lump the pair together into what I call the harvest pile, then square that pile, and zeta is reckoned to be 73.8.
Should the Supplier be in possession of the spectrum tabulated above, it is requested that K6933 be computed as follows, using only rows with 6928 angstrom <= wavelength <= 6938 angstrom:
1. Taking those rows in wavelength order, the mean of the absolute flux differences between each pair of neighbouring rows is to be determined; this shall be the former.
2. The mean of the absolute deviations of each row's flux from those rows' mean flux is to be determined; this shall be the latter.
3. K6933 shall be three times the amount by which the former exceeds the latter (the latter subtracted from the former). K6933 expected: -0.04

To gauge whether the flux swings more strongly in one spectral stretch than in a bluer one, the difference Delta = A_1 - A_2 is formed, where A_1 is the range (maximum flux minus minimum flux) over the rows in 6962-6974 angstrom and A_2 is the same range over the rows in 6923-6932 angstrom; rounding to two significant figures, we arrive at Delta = 0.053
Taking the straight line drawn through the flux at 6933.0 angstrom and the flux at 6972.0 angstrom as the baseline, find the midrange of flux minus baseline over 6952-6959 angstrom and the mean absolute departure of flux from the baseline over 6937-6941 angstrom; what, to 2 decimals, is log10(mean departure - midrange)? -0.49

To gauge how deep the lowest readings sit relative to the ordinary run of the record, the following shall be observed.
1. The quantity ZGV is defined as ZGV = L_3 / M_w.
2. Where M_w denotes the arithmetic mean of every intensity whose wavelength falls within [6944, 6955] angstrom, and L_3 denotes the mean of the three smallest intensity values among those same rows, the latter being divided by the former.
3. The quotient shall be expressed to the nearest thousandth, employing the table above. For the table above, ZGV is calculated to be 0.979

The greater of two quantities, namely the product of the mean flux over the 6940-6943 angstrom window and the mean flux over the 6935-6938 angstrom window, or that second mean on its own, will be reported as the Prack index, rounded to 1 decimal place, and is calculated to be 17.1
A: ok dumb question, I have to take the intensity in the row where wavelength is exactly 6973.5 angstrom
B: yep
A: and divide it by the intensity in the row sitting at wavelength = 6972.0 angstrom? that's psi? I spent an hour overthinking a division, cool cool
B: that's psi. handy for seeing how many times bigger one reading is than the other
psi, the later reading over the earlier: 0.99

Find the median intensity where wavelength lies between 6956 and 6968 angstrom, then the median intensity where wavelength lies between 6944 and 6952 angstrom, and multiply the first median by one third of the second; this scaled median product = 5.85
